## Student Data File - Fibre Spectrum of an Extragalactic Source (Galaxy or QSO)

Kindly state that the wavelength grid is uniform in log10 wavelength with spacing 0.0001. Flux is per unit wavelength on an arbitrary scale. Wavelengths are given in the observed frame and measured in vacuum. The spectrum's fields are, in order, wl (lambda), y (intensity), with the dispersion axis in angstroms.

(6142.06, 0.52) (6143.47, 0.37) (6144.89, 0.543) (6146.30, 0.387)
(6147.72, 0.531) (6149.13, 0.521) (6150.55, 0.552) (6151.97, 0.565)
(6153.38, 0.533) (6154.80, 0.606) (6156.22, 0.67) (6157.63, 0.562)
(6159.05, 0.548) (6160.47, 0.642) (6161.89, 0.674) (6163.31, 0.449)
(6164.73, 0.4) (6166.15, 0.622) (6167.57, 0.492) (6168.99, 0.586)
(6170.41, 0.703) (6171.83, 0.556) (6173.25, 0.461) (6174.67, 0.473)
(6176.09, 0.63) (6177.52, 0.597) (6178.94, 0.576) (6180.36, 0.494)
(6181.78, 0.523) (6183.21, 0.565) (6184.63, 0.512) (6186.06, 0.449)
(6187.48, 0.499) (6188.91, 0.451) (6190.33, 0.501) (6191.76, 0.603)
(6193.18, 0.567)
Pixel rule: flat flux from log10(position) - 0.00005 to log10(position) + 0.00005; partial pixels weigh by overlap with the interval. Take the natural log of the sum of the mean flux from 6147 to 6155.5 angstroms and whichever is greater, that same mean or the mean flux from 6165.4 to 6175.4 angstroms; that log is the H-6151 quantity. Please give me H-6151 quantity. 0.10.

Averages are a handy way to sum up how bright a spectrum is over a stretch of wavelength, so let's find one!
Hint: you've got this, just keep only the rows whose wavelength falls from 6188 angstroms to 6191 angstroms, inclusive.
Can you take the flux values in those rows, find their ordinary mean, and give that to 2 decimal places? 0.48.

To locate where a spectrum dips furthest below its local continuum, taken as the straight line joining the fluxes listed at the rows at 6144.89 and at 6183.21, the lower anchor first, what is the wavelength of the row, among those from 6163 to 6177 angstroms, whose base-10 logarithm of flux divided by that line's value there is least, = 6164.73 angstroms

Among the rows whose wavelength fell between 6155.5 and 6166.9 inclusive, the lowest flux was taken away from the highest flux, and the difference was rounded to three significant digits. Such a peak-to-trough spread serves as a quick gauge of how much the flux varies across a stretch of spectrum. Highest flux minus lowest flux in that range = 0.274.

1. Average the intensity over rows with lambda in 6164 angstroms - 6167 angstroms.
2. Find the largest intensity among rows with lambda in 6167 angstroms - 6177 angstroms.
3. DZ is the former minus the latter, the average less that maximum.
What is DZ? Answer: -0.19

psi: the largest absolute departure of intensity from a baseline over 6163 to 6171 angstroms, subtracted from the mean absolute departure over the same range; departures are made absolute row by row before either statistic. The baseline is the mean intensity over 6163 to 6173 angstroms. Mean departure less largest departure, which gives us -0.06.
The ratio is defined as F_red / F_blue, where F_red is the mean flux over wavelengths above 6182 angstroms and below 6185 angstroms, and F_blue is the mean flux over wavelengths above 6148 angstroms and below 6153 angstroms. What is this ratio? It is 0.99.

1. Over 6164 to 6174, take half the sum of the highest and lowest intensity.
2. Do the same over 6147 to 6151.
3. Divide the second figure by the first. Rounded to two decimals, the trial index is 0.97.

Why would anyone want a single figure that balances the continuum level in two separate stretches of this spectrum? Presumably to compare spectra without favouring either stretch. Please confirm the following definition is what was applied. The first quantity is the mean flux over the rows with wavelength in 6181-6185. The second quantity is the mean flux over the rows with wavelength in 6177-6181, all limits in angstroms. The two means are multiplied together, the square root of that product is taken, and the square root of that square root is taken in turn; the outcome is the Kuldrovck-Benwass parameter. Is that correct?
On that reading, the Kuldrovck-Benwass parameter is 0.738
